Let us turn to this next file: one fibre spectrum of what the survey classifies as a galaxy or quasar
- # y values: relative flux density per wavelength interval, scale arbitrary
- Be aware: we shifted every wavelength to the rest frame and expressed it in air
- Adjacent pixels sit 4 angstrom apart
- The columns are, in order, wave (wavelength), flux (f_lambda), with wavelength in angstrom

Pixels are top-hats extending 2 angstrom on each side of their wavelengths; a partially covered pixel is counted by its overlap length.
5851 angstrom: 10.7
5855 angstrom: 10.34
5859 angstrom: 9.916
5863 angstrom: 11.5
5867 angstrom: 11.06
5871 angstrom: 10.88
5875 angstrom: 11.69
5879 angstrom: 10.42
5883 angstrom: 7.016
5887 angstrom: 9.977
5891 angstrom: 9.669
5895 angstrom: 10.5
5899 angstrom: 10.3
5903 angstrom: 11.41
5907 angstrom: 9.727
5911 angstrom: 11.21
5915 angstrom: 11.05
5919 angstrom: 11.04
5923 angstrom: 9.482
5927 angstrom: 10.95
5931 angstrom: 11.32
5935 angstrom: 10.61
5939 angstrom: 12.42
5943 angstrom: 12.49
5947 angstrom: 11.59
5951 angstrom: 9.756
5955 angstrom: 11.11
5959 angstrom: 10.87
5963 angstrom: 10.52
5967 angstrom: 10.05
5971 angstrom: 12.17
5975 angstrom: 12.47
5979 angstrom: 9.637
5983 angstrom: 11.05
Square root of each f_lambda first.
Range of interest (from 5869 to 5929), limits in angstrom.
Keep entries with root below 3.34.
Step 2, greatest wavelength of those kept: 5927 angstrom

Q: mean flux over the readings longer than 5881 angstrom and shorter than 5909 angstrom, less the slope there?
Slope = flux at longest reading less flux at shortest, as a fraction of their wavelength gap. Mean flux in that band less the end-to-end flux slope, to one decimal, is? 9.7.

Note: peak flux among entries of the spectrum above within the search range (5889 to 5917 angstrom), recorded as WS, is 11.41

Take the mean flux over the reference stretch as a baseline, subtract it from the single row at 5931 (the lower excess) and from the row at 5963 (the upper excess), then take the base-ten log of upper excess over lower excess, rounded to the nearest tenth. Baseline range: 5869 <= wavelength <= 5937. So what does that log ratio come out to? -1.0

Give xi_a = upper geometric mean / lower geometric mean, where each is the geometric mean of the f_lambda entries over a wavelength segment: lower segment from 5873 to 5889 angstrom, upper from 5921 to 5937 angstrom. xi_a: 1.10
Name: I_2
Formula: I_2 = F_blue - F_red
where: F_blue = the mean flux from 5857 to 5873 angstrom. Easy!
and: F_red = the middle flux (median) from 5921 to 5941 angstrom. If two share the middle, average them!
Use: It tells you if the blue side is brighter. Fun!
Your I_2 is -0.11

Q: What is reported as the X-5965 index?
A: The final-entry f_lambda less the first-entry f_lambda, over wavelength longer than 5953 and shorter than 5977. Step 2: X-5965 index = 1.4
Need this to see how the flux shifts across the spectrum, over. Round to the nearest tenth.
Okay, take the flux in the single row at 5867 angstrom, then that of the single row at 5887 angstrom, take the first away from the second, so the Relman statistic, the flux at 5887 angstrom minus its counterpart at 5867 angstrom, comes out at -1.1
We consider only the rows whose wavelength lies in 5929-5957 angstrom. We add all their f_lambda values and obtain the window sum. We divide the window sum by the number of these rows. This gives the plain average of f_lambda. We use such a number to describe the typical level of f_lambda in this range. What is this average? 11.3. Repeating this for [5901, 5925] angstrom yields 10.7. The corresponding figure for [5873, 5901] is 9.9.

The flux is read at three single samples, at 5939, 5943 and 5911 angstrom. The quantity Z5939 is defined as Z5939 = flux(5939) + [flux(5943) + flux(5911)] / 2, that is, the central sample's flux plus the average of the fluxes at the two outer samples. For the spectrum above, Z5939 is 24.3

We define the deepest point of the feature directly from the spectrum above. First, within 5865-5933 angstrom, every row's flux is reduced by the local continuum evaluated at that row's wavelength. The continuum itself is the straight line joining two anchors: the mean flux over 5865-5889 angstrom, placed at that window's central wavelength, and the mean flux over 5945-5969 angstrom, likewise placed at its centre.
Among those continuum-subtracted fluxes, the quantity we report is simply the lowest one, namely -3.2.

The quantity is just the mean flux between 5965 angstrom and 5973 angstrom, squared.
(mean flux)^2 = 123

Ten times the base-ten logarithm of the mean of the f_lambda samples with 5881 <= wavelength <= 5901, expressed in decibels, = 9.8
